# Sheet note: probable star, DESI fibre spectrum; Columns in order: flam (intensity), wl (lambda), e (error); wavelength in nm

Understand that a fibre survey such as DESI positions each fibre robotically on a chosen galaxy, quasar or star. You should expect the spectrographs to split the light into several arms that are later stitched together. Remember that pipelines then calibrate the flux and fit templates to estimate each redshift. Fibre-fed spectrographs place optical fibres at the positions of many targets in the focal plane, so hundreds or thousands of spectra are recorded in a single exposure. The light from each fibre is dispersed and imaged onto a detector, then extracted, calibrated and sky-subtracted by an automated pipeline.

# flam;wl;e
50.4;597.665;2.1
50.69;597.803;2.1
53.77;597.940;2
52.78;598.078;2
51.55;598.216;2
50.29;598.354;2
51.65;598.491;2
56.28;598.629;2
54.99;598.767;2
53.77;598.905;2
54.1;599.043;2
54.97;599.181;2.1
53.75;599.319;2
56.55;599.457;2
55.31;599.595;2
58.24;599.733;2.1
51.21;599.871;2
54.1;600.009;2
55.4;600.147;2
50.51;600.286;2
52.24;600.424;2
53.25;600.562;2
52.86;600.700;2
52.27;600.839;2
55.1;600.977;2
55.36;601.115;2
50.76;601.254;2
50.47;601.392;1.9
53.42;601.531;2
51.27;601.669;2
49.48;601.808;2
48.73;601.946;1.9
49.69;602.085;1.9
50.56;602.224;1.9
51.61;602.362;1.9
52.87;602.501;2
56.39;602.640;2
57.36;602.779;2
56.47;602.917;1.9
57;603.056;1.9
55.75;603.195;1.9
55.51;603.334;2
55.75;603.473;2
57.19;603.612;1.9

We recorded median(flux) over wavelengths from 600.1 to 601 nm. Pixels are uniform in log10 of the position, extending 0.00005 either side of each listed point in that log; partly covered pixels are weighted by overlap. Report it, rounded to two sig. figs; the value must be 53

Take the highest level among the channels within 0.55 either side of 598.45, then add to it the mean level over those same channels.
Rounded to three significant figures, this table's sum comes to 109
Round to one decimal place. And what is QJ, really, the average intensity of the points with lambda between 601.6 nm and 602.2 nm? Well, 49.8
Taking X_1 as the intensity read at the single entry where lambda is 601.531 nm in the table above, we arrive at 53.42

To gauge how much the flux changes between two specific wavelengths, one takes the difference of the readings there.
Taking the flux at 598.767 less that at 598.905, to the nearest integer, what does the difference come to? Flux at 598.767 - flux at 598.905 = 1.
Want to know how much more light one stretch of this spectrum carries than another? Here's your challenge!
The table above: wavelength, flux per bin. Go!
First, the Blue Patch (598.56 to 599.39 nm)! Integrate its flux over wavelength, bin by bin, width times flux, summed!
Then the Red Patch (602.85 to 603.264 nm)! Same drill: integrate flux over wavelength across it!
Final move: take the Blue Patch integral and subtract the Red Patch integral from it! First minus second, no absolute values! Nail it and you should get 22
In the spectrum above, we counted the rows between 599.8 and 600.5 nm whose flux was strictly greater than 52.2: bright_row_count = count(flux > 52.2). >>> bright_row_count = 3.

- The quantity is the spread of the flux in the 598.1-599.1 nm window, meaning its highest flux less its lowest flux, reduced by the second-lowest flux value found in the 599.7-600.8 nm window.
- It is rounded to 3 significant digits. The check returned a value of -45.2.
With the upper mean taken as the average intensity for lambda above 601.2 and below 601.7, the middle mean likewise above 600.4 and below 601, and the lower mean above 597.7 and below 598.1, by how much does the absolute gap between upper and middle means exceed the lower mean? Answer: -50.7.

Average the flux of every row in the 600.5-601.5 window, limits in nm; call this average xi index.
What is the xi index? 52.9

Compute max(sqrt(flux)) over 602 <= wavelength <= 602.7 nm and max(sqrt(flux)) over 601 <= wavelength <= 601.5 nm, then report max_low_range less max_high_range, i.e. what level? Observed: -0.07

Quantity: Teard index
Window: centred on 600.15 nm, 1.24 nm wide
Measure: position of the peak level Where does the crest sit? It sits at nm 599.733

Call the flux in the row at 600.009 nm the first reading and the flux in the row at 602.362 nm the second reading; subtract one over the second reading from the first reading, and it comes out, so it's 54.1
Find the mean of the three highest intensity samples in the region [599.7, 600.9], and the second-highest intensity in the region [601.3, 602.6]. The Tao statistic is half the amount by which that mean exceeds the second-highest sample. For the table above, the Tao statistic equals 1.5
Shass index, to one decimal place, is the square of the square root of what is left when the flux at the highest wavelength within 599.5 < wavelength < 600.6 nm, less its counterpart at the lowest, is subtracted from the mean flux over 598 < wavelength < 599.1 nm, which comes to 55.2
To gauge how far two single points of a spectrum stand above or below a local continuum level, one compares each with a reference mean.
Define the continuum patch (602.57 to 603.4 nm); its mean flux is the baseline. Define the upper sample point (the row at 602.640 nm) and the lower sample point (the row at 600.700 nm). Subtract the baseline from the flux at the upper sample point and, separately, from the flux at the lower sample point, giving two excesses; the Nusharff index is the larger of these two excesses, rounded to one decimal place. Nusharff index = 0.0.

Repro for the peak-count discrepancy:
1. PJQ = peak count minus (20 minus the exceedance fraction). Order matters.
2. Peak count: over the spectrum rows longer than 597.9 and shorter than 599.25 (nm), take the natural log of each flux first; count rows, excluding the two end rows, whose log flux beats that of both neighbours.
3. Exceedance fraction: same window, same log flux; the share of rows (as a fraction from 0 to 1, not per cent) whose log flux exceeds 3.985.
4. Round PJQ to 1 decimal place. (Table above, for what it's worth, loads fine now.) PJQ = -18.6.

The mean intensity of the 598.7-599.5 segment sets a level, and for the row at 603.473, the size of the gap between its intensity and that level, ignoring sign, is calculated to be 1.1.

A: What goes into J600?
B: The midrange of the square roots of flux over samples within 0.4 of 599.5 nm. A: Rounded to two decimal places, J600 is 7.39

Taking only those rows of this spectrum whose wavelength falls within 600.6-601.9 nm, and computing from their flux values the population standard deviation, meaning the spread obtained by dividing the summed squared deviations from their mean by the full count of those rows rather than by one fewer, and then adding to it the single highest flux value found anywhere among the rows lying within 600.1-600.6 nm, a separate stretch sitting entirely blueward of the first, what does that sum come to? 57.3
